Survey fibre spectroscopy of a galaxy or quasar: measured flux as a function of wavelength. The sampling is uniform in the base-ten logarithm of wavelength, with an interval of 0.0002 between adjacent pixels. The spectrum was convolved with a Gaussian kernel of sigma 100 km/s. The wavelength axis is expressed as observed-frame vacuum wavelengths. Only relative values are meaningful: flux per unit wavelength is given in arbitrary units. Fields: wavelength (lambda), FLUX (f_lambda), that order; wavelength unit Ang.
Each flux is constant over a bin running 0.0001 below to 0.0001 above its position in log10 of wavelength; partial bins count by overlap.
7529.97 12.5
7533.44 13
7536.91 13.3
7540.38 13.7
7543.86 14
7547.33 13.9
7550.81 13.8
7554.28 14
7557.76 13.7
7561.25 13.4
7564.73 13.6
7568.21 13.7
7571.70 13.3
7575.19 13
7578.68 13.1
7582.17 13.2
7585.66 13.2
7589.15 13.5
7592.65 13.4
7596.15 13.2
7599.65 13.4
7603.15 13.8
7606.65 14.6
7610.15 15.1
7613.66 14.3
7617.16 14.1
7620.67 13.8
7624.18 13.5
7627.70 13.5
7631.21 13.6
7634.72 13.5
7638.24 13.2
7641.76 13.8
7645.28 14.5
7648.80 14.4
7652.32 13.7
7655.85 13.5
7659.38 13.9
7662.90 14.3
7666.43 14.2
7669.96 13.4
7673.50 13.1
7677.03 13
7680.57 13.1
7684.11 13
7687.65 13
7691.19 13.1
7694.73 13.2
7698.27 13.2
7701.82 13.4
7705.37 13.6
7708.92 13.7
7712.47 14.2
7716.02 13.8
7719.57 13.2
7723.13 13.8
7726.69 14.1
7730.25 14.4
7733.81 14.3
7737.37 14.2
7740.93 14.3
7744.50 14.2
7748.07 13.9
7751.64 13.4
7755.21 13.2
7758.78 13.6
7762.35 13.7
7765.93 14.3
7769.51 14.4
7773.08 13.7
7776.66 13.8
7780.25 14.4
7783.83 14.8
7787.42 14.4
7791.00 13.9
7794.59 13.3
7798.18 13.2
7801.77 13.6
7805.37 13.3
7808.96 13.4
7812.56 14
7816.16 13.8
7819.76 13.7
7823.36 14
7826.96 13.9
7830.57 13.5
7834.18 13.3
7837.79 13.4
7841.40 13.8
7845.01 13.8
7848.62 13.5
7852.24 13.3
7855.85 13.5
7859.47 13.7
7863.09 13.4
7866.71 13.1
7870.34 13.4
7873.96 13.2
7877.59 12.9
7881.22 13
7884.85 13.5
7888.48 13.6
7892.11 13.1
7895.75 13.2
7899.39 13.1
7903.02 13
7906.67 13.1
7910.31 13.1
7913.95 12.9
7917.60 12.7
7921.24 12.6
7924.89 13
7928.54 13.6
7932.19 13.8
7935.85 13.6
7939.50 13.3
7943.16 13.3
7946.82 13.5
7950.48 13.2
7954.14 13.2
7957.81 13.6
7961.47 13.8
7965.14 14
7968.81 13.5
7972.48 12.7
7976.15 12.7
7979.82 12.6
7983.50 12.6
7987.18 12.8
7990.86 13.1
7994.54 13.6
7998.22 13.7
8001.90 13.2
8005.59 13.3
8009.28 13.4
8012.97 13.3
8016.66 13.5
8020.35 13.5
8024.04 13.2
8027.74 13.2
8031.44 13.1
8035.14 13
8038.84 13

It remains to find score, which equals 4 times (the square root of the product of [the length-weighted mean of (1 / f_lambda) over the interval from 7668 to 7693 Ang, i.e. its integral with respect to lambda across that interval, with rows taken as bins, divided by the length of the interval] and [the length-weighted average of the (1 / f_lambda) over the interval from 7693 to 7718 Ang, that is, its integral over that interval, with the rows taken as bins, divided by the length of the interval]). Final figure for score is 0.300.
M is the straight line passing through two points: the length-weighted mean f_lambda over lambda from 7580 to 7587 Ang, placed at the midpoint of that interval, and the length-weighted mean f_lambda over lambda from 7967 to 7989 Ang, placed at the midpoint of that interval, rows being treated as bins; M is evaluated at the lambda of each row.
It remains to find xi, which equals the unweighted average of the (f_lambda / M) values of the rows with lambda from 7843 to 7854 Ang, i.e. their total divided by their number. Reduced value 1.05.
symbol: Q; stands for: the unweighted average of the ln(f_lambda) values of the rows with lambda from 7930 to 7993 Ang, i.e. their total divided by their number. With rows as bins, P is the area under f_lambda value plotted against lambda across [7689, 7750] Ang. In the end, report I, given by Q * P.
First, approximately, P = 841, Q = 2.584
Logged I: 2174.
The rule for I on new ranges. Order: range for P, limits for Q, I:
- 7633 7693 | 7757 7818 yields 2140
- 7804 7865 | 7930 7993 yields 2145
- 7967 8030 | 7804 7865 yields 2166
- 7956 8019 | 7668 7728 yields 2168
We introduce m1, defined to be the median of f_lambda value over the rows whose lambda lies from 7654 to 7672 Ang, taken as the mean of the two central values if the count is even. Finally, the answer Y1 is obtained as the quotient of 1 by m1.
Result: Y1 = 0.072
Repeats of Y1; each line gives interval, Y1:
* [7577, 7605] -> 0.075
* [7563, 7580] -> 0.075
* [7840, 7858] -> 0.074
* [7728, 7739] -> 0.070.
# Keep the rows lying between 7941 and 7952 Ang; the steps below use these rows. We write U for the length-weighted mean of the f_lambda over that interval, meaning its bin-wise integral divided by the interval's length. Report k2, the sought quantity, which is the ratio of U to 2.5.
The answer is 5.33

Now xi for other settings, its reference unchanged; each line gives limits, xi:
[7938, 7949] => 1.04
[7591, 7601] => 1.01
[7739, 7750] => 1.08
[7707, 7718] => 1.06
